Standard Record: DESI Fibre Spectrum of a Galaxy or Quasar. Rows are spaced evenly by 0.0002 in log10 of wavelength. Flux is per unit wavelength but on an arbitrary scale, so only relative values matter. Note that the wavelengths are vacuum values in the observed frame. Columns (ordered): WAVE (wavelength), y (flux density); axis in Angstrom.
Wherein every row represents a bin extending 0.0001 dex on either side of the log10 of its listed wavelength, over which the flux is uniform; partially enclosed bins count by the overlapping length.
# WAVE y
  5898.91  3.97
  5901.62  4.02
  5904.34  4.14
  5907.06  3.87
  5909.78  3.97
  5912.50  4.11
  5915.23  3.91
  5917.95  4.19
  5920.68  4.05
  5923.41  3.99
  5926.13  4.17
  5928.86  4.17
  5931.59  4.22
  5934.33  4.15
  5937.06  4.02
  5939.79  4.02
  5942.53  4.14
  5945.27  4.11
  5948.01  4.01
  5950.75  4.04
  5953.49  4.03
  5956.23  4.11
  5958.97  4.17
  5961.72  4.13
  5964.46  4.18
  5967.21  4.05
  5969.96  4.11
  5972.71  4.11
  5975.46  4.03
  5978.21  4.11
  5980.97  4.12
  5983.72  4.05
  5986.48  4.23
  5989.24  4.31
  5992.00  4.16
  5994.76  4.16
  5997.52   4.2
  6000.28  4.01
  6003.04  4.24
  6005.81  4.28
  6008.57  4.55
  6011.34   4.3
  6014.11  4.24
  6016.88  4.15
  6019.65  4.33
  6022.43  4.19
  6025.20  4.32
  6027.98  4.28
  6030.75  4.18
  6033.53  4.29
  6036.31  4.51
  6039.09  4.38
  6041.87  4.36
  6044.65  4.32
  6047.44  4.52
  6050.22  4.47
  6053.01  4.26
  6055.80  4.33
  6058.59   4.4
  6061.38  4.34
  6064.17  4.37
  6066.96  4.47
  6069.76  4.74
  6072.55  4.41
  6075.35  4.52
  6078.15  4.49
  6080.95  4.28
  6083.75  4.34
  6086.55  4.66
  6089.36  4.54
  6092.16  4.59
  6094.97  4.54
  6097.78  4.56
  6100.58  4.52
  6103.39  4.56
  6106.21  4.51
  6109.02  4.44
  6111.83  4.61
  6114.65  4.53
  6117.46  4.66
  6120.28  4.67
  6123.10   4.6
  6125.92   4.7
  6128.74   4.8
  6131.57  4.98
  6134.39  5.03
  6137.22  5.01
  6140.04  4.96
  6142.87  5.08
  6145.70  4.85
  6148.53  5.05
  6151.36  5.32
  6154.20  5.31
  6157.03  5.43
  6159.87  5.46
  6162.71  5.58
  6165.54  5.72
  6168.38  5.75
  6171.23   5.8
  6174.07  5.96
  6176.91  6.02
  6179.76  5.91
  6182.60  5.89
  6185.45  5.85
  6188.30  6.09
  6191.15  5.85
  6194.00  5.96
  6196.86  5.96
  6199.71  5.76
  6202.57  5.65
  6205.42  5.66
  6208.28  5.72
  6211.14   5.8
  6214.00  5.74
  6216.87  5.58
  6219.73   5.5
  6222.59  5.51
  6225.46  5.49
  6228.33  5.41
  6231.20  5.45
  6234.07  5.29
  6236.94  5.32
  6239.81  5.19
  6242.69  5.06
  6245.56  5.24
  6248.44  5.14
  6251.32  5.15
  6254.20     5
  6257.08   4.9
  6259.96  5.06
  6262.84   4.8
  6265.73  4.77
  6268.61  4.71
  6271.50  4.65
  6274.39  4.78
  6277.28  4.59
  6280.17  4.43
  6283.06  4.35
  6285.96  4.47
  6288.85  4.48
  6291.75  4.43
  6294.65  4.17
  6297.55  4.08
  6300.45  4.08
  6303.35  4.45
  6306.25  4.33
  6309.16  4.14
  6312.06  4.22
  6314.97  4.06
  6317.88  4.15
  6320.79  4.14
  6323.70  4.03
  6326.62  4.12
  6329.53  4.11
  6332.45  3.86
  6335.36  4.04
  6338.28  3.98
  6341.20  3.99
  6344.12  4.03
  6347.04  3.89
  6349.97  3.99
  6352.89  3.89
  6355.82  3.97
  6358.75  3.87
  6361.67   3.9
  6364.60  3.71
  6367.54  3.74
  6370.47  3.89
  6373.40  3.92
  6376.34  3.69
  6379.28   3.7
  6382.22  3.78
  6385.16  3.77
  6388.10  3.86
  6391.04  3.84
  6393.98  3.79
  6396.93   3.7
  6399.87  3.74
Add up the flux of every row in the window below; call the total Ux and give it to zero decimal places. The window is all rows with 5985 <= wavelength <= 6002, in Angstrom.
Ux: 25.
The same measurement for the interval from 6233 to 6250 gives 31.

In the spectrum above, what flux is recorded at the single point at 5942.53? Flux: 4.14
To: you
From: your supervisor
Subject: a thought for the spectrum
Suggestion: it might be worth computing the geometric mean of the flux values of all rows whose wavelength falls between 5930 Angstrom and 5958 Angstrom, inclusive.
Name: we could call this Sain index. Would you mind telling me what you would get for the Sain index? 4.1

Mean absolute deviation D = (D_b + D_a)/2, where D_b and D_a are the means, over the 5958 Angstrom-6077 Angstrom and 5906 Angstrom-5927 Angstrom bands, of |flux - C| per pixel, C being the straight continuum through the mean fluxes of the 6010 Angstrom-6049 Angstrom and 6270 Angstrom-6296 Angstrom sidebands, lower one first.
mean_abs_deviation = 0.16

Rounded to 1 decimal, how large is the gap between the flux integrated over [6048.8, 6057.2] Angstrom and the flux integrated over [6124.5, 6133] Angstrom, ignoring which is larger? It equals 4.5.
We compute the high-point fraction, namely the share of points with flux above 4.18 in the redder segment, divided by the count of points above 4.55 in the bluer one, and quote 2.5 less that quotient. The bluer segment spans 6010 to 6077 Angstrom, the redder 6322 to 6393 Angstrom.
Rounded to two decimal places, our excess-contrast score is 2.50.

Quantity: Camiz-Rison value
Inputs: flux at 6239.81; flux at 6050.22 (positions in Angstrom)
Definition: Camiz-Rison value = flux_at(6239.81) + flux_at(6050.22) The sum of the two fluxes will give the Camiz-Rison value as 9.7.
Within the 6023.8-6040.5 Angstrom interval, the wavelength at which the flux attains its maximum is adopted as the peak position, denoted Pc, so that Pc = 6036.31 Angstrom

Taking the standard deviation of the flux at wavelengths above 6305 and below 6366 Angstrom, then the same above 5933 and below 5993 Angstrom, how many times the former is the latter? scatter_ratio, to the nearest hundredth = 0.53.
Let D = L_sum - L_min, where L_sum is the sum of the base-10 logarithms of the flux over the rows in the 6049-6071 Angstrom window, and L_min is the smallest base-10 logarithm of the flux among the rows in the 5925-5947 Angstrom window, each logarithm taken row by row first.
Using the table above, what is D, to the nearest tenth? 4.6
